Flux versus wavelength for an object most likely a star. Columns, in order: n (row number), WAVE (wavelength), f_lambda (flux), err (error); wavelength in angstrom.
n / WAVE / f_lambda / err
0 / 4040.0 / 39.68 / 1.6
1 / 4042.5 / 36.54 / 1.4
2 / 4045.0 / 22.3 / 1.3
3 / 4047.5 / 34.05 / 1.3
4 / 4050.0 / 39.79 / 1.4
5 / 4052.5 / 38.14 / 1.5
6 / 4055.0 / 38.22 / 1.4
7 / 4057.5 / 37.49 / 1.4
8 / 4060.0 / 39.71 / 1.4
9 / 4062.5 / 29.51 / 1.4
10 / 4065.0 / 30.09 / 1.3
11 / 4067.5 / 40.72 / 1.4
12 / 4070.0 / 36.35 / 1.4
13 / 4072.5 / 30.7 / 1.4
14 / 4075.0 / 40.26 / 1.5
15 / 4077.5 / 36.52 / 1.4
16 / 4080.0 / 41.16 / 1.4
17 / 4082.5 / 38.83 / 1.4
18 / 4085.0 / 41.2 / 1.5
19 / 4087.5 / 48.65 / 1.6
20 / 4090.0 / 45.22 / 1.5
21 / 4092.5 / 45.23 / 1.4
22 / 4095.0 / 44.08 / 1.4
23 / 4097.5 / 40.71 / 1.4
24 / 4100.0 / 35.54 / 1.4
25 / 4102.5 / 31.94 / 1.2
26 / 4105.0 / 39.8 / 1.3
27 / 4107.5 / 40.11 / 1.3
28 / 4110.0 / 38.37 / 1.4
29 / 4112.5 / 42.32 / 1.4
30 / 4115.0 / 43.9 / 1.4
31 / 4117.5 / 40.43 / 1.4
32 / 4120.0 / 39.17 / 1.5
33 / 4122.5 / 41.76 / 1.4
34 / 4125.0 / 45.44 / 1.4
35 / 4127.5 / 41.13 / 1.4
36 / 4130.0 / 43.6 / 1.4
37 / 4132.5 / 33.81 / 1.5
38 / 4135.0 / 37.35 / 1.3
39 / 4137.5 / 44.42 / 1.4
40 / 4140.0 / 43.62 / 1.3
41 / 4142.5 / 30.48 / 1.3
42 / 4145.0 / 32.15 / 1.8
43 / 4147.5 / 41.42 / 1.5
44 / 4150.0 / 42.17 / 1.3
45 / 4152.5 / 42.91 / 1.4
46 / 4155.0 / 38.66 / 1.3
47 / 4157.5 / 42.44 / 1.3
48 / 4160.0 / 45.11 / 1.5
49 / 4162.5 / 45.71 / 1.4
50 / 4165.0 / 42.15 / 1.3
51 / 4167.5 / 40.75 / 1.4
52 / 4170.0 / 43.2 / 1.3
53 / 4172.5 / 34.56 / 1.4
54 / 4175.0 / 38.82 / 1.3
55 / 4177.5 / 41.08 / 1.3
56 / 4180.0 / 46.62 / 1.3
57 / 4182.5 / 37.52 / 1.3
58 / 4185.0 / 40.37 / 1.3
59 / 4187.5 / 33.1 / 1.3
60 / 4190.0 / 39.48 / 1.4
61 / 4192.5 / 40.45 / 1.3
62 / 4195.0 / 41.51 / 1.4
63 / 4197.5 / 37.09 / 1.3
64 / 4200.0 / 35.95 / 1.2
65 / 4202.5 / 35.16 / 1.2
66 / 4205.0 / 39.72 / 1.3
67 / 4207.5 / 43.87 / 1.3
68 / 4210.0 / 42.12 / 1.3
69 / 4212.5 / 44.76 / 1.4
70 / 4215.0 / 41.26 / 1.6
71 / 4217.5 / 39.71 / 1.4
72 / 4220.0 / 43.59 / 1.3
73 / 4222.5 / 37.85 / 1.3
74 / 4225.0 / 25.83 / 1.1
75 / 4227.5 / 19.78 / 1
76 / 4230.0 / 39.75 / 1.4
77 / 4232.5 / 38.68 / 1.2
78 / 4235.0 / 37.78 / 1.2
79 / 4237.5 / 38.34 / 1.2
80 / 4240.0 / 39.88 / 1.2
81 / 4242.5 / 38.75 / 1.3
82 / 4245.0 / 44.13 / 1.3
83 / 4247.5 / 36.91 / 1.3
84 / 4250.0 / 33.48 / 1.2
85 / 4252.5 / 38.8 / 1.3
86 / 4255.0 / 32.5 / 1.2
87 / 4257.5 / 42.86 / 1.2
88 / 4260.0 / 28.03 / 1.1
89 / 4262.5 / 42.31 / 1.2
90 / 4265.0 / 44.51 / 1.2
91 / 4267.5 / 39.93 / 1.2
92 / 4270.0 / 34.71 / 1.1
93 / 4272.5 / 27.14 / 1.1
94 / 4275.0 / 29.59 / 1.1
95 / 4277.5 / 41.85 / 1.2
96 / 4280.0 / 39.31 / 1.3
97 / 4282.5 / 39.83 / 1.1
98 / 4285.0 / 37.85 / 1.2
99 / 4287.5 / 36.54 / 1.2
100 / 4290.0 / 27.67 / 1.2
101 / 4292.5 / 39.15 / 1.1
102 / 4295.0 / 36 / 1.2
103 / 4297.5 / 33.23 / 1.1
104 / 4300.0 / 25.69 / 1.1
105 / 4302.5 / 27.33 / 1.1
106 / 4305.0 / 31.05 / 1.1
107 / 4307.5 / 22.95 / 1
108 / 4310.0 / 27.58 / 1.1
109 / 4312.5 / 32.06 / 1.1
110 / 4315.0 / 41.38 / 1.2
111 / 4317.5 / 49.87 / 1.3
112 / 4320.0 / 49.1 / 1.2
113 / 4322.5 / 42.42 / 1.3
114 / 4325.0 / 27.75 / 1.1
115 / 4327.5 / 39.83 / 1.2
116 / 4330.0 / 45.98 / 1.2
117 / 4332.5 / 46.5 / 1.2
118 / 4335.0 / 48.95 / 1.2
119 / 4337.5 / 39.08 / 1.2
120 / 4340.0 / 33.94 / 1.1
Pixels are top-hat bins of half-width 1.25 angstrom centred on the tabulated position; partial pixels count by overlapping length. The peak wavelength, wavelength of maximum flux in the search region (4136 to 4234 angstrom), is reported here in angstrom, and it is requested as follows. 4180.0 angstrom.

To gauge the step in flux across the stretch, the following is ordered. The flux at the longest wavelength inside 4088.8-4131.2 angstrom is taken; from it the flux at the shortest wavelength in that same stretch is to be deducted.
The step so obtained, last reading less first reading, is -1.6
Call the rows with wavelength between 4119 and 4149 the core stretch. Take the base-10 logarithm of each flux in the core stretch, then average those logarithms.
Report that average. 1.59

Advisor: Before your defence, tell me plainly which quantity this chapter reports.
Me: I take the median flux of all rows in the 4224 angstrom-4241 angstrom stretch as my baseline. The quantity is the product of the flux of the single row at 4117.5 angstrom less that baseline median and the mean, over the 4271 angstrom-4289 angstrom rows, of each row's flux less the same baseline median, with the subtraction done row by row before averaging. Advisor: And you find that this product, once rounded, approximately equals -5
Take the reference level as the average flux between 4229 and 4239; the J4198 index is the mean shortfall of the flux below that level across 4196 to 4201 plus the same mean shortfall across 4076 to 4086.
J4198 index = 1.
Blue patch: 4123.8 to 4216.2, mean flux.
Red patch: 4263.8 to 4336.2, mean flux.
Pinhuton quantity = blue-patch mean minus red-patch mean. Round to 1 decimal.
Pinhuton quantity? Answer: 3.5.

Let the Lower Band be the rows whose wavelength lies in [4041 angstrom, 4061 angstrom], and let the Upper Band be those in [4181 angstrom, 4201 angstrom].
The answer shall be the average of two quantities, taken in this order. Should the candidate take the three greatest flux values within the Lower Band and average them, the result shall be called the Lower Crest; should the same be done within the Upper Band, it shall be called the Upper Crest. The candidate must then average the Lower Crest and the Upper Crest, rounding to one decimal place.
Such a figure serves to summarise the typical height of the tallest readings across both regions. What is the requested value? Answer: 40.0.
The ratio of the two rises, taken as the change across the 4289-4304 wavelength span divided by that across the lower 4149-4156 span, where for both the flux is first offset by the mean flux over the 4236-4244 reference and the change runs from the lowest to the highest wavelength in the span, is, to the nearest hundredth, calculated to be 0.10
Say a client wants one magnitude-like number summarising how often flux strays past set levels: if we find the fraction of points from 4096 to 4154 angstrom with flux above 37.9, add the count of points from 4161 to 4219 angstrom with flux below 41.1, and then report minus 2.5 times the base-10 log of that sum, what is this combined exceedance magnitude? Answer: -2.92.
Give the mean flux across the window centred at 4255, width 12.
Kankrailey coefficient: 35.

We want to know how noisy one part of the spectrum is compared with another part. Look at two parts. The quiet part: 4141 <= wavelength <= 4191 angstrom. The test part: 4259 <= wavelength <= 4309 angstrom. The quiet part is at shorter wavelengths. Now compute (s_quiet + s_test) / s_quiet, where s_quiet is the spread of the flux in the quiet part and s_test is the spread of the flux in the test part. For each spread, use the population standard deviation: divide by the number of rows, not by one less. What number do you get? 2.4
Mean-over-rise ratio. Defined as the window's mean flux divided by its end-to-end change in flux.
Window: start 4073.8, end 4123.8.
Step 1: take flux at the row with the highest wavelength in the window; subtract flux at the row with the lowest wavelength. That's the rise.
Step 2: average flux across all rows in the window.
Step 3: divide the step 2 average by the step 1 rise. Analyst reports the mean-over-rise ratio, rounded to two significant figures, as 27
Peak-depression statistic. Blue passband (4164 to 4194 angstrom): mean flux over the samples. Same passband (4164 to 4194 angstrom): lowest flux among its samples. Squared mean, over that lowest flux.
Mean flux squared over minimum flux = 48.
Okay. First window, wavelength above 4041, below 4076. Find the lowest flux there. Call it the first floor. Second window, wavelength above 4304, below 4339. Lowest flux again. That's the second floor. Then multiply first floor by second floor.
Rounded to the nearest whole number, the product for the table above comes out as 512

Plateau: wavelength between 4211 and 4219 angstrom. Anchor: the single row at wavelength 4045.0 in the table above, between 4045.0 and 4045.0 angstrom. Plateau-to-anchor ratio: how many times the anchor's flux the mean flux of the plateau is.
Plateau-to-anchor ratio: 1.9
